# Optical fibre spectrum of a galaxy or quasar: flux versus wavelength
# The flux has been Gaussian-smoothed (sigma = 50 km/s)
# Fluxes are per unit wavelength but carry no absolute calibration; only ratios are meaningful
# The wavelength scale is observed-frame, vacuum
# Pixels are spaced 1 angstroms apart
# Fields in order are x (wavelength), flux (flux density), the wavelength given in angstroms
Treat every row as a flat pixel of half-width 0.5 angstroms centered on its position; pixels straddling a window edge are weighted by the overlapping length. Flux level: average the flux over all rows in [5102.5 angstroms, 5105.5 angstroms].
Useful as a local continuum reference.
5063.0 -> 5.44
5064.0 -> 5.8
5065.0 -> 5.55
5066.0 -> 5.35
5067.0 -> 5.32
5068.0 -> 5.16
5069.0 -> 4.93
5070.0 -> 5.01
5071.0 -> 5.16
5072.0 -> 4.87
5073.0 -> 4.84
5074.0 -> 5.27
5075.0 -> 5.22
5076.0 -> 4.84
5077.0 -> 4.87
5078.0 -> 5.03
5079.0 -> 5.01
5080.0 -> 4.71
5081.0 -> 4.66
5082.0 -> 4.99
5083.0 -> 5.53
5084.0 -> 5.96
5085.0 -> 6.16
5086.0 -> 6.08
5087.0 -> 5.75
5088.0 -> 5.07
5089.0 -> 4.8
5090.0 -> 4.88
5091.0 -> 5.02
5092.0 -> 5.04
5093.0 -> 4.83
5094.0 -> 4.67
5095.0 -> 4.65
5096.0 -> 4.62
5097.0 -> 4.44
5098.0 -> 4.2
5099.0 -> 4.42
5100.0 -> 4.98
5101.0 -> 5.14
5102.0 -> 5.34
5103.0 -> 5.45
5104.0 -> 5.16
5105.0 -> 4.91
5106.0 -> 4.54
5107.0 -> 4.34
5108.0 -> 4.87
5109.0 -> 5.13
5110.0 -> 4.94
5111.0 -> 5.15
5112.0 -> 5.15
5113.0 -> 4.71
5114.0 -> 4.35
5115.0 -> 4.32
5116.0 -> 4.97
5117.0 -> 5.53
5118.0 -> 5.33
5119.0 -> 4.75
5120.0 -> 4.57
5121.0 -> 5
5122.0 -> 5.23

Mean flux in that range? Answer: 5.17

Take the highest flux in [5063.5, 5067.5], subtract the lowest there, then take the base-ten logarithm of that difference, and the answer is -0.3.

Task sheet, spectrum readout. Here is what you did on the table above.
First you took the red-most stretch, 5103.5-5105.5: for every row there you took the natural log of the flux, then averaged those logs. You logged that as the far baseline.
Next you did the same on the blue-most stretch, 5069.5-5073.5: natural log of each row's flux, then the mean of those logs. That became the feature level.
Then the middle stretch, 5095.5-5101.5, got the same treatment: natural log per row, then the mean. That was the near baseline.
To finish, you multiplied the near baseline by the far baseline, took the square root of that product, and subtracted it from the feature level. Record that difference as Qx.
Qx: 0.030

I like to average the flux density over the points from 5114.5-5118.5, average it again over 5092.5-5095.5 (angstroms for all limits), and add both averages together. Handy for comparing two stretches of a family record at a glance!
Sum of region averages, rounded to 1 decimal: 9.8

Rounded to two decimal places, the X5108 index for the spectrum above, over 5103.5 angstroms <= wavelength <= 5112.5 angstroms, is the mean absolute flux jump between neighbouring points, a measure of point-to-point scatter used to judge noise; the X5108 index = 0.25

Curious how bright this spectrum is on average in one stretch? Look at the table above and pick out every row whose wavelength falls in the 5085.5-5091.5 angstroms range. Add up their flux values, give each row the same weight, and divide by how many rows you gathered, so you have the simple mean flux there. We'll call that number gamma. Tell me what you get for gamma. 5.27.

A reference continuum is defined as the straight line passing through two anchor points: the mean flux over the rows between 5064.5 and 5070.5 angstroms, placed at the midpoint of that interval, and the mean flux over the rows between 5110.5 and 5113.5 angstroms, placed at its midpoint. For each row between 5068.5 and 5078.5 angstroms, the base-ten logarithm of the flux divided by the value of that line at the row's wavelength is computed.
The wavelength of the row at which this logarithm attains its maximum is 5074.0 angstroms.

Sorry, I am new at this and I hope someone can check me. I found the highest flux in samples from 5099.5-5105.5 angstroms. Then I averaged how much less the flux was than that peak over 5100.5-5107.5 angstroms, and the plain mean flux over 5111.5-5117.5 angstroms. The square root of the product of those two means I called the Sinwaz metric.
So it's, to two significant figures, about 1.5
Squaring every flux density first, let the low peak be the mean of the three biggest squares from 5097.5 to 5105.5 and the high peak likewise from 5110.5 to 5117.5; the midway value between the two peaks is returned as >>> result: 28.1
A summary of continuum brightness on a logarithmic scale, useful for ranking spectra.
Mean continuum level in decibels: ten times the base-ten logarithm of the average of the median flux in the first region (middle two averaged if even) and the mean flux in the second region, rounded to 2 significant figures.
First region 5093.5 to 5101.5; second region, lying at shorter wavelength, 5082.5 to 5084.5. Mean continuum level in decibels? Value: 7.2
